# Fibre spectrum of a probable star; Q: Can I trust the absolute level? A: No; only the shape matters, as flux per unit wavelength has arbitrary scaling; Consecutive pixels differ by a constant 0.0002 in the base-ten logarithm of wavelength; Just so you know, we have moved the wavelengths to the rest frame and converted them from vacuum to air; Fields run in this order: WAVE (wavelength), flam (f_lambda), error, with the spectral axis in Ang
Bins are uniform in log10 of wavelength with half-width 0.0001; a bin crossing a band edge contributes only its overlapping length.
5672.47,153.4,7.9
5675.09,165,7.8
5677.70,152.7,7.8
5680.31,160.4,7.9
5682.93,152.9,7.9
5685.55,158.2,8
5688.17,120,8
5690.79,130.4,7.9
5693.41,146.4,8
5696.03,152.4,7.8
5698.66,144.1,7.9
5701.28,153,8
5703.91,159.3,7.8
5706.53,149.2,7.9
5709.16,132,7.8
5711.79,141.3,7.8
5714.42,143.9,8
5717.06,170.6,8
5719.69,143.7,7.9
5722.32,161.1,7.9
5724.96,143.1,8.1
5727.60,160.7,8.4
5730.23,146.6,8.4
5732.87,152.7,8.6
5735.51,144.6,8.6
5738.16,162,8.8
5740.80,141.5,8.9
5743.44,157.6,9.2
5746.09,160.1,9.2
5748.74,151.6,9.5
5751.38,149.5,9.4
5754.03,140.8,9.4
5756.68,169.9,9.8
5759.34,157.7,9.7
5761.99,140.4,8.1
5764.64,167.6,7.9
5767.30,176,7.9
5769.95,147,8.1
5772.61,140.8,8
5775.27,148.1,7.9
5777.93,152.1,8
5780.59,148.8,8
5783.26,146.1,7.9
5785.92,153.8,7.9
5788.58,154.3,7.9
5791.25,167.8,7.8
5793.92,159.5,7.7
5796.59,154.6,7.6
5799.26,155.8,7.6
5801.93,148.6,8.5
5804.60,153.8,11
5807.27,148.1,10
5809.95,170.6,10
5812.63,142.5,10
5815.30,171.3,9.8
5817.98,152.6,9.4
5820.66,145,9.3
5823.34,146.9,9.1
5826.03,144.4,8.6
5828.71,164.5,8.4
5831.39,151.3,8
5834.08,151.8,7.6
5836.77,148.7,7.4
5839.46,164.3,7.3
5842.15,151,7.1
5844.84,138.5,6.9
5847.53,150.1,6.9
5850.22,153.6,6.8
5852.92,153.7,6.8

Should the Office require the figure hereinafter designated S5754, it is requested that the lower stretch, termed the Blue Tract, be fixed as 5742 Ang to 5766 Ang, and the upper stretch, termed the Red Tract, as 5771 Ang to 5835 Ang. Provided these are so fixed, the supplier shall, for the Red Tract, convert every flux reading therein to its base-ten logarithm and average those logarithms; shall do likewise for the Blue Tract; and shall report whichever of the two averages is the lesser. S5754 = 2.18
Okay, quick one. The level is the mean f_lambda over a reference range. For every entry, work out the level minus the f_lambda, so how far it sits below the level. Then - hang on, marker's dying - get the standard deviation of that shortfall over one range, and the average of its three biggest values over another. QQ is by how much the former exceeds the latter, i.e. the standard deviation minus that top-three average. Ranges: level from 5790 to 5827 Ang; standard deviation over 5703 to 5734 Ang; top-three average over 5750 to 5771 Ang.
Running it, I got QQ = -1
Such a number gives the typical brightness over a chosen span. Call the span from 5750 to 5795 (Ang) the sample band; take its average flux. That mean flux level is 154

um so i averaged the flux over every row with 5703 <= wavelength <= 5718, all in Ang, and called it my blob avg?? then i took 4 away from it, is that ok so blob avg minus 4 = 145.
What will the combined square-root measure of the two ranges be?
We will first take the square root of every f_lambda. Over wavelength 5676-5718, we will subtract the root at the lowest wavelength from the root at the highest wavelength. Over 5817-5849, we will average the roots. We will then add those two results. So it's 13.0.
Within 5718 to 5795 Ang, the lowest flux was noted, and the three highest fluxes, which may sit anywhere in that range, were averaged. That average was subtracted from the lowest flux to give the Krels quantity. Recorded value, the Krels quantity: -31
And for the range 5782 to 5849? -31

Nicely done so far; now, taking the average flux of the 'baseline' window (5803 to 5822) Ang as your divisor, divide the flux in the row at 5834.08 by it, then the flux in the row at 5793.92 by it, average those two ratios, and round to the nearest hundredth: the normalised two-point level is 1.01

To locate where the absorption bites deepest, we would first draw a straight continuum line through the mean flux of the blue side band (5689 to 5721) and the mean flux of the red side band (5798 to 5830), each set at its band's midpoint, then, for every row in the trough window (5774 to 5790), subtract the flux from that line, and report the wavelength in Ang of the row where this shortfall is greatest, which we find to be 5783.26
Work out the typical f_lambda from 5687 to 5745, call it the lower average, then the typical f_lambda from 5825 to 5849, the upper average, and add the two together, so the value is 300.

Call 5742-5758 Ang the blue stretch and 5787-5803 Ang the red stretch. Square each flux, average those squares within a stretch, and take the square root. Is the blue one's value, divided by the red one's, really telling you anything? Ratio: 0.99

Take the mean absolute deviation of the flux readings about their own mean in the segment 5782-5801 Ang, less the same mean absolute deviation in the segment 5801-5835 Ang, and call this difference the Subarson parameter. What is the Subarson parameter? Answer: -2.9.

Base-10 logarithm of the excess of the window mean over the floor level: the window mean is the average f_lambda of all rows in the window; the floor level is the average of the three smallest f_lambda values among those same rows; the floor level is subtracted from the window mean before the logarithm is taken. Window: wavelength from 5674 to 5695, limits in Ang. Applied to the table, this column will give 1.20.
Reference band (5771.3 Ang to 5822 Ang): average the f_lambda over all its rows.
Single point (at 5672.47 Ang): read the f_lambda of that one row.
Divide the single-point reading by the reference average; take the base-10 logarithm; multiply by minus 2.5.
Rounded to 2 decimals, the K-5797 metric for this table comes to 0.00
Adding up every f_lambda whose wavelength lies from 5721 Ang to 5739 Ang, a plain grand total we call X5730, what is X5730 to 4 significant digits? 1071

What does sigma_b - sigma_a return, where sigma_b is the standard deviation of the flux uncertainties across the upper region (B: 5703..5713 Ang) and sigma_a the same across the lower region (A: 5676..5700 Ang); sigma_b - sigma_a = -0.03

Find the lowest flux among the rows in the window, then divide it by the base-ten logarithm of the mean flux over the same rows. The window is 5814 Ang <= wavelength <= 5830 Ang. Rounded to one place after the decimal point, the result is 66.0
